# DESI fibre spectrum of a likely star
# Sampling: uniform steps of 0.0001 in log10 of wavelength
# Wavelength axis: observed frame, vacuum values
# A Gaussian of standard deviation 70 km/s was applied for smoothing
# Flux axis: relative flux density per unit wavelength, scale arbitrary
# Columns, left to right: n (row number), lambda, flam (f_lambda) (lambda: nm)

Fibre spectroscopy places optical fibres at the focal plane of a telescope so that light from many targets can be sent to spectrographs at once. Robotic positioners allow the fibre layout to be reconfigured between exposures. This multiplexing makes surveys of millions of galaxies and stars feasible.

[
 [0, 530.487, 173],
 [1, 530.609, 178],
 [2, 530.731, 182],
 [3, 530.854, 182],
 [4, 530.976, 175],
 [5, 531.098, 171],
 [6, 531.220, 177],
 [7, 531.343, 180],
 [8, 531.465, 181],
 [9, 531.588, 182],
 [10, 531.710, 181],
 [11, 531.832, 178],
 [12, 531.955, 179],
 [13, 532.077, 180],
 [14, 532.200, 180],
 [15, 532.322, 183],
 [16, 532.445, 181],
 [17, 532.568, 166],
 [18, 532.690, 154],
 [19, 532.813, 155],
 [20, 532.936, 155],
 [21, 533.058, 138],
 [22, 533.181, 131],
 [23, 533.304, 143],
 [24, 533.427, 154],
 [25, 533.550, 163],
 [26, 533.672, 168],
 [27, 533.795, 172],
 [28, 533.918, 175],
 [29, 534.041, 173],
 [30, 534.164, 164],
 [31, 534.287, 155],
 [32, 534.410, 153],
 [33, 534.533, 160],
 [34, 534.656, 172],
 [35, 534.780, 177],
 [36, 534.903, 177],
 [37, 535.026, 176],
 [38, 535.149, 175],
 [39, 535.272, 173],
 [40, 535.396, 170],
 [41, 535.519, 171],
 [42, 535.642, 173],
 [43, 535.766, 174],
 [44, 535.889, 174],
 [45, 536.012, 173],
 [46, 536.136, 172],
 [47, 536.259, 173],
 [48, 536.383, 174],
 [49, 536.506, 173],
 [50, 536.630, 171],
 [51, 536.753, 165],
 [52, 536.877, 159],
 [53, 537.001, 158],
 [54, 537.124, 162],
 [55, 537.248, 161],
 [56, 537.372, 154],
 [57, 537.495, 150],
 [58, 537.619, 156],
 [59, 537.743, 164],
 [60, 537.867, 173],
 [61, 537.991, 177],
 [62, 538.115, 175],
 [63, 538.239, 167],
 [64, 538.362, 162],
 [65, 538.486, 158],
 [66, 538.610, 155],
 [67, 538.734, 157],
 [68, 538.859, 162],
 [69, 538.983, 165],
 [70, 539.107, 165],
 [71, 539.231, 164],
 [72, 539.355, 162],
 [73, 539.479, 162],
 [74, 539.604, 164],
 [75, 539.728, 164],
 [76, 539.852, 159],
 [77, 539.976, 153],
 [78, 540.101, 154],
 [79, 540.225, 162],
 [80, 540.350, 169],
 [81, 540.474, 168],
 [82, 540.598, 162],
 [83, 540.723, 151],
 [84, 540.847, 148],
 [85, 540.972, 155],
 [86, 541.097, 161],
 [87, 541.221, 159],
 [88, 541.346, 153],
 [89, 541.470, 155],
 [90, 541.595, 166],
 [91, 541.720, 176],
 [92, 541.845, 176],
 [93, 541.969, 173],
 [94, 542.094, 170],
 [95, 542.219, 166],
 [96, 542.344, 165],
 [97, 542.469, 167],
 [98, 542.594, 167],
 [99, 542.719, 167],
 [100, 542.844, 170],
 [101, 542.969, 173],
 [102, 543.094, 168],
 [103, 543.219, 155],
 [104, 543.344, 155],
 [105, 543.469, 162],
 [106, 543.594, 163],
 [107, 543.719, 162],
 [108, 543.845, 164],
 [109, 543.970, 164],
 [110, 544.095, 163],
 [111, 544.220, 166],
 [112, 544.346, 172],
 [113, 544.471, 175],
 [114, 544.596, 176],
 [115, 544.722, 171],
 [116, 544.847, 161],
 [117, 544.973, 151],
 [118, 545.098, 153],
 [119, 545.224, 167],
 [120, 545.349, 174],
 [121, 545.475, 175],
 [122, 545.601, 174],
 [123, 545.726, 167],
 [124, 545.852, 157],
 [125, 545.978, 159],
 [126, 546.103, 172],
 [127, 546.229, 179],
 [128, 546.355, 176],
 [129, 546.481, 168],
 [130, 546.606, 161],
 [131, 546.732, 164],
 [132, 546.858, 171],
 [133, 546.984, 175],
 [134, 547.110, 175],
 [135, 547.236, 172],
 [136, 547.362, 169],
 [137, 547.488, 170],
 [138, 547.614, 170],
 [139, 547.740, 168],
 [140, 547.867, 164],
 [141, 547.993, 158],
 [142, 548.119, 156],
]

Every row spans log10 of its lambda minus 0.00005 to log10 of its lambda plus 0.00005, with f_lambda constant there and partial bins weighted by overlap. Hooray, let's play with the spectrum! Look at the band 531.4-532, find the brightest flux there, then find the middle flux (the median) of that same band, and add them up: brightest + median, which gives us 363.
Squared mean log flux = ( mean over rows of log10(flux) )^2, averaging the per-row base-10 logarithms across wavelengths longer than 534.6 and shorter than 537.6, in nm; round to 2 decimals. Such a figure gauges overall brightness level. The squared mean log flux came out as 4.96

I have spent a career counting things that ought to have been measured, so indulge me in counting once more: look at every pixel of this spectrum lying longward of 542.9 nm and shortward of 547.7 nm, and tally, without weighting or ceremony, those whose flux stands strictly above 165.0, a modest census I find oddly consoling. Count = 23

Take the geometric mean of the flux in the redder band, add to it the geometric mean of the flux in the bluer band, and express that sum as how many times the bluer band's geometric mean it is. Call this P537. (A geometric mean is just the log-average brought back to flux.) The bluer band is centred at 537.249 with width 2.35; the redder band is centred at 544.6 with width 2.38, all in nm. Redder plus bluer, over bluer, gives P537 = 2.00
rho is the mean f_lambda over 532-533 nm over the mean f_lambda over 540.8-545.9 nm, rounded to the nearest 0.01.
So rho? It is 1.03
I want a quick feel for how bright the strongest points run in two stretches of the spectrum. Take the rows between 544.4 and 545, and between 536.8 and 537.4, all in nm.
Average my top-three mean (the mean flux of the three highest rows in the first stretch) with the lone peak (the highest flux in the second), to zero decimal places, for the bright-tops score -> 168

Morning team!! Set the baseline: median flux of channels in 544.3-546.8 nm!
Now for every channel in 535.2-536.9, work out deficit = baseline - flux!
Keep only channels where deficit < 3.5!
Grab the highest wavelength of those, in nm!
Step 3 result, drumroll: 536.630 nm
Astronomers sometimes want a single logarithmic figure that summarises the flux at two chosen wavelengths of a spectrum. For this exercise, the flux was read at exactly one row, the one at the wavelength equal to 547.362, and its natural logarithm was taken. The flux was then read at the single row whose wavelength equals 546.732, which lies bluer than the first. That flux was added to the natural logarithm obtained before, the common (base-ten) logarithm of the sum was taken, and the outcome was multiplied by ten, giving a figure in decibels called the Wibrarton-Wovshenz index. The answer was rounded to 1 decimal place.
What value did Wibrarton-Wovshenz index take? 22.3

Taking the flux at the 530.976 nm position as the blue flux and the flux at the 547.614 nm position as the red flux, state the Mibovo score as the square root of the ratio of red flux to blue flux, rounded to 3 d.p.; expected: 0.986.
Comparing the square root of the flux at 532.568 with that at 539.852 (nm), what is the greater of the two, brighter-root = 12.9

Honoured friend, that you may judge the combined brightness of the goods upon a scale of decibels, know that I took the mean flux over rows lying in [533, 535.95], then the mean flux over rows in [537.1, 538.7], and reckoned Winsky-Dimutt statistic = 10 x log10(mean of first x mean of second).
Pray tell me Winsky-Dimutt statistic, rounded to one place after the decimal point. 44.3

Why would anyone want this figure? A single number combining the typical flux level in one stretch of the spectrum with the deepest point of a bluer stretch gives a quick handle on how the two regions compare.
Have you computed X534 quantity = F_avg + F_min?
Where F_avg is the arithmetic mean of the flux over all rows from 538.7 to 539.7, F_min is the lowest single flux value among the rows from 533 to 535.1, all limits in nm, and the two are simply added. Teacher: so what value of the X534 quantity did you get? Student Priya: 294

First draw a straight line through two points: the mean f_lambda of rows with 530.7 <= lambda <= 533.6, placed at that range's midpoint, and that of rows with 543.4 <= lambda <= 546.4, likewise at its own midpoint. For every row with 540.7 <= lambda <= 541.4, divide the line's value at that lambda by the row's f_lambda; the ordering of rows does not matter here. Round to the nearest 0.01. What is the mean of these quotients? 1.08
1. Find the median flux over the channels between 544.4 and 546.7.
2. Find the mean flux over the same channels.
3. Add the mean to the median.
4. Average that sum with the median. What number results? 253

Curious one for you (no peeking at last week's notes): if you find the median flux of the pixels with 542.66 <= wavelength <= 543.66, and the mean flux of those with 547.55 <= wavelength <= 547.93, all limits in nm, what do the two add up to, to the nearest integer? 332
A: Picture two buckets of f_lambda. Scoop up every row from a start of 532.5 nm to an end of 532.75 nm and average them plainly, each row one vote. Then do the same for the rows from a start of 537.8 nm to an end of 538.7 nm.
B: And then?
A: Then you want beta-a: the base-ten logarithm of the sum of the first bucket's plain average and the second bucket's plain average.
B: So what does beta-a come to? 2.51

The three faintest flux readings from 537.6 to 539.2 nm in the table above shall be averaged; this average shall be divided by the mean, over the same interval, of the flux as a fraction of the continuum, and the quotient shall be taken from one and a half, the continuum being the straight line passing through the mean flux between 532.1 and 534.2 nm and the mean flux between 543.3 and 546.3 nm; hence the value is -154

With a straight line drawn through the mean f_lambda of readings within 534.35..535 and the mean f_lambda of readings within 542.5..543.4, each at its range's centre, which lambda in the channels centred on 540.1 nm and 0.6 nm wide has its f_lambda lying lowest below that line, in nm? 539.976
